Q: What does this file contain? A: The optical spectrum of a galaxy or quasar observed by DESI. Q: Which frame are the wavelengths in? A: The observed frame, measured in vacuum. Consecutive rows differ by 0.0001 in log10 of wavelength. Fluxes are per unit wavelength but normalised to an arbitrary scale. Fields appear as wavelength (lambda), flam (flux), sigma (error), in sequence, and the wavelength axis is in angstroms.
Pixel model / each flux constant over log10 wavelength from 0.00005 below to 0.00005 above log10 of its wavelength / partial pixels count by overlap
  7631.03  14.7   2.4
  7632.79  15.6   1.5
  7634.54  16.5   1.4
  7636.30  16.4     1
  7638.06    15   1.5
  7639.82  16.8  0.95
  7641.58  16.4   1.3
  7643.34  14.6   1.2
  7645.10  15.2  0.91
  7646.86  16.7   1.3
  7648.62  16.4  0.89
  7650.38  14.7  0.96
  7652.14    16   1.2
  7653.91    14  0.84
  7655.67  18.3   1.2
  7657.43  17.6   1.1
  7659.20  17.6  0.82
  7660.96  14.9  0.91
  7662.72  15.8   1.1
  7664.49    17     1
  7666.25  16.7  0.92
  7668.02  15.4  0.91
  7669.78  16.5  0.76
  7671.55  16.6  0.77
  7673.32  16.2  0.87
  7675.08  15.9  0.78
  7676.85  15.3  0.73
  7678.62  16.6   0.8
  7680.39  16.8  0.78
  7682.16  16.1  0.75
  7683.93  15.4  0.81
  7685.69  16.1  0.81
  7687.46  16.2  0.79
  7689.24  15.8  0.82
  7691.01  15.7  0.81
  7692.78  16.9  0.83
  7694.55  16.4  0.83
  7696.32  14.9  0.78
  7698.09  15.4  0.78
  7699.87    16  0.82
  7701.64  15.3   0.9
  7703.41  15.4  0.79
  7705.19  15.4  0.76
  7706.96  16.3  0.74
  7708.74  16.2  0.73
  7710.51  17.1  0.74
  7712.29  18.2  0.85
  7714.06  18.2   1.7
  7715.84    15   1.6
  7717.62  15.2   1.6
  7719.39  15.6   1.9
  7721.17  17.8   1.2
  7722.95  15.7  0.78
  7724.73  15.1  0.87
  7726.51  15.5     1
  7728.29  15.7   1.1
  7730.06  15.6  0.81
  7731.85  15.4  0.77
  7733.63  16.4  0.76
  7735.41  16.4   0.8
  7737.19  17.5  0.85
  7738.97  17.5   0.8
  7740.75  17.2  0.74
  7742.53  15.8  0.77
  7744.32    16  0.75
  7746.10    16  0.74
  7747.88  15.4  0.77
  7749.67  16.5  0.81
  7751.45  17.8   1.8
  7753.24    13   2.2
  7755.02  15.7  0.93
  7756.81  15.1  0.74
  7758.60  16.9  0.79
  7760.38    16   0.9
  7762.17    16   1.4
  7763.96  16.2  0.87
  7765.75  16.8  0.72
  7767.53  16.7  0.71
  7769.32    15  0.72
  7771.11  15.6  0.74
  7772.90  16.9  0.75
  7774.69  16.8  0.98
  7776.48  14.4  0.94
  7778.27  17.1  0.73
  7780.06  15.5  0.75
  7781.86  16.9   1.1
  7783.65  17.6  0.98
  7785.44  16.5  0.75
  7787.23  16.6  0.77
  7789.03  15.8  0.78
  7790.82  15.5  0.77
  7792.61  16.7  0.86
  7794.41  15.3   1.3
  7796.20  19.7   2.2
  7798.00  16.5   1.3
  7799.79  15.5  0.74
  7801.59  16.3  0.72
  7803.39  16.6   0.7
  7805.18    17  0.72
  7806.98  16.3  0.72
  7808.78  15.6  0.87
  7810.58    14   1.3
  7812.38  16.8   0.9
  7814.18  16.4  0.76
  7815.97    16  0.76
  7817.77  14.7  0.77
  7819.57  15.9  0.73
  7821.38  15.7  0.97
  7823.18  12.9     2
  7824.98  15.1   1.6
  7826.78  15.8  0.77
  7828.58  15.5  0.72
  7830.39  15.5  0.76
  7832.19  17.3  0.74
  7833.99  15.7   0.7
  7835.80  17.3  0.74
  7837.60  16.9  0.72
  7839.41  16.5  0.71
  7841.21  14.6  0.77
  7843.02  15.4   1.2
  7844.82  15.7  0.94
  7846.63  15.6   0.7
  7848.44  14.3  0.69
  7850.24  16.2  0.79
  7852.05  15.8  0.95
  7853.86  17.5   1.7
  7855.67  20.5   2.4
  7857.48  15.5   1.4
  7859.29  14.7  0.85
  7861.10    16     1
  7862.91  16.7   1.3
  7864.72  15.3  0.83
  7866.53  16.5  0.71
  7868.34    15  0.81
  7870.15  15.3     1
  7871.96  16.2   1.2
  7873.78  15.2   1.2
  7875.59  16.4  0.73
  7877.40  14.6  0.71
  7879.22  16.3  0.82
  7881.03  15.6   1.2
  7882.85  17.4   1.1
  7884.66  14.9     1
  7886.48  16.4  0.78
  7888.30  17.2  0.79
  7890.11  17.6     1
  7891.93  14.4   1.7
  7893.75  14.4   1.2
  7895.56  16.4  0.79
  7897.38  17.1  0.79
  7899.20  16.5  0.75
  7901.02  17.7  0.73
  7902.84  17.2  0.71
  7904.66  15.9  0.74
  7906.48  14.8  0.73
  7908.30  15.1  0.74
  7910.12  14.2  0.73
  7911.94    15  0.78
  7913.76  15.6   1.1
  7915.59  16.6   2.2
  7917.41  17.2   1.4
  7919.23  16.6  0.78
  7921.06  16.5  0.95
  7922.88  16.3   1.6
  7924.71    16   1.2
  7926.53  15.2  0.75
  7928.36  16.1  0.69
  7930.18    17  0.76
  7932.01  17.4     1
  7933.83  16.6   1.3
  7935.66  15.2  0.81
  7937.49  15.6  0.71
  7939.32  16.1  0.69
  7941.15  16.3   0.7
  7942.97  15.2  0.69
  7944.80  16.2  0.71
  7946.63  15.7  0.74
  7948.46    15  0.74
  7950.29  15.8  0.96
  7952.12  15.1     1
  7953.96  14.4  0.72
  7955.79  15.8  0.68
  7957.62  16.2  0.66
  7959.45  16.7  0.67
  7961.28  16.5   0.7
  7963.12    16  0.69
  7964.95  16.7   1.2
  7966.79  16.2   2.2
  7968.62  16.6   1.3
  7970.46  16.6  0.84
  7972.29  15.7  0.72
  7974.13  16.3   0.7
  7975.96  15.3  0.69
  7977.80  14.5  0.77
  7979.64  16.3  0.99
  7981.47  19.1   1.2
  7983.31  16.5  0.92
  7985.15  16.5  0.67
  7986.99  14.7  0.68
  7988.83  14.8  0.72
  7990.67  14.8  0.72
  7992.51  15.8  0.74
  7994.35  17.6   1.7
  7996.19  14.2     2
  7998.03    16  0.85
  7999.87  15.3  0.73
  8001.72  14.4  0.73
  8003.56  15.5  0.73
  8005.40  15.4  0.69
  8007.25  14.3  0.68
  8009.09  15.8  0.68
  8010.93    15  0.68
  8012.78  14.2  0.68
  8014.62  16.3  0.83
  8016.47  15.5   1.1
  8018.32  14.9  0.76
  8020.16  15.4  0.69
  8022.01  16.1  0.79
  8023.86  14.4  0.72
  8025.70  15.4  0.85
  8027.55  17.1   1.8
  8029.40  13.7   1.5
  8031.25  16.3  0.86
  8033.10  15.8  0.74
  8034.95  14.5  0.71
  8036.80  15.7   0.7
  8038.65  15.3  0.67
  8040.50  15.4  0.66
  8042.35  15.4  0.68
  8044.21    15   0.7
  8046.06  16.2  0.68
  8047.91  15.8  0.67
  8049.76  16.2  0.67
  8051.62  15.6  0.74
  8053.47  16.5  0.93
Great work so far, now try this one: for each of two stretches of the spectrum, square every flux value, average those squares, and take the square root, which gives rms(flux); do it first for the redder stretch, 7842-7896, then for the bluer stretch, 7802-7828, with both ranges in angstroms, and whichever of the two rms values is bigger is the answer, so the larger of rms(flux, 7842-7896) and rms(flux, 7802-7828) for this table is 16.01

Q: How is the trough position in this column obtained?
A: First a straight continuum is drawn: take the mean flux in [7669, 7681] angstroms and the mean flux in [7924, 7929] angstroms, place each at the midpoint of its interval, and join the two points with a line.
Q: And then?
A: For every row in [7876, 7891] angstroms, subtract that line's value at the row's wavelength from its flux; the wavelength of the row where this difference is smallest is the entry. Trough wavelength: 7877.40 angstroms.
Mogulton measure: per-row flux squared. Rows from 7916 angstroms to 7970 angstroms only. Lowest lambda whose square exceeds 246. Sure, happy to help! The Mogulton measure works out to 7917.41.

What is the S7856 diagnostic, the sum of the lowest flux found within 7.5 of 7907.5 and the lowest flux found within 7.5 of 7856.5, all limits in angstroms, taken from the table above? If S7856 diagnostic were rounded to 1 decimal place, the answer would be 28.9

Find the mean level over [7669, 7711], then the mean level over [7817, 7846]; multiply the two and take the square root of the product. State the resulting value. 15.8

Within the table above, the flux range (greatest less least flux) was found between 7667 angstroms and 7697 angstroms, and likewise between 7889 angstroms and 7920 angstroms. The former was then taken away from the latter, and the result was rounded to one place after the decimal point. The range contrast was 1.5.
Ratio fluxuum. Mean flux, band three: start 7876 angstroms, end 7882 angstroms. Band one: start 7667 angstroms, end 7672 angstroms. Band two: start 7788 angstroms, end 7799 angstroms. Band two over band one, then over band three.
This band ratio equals 0.066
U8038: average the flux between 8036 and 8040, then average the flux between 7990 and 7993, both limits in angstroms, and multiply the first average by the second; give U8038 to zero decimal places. 237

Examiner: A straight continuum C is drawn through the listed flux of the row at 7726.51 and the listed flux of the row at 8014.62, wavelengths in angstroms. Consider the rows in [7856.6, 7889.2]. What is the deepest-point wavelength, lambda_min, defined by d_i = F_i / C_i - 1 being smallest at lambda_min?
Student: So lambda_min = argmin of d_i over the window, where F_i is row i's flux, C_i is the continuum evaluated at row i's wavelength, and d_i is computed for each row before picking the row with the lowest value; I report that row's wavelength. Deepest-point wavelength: 7877.40 angstroms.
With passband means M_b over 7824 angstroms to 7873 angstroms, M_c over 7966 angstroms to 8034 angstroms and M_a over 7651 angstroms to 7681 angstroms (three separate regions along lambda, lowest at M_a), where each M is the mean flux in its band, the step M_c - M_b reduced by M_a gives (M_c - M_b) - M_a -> -16.7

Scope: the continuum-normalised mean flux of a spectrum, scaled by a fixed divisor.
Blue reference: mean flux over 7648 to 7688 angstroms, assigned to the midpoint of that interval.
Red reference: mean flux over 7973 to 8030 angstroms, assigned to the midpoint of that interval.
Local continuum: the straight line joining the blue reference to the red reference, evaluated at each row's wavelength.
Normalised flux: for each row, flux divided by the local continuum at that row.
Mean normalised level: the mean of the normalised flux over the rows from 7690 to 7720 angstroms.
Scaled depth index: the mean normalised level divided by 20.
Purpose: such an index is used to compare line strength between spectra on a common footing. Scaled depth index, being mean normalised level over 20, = 0.0499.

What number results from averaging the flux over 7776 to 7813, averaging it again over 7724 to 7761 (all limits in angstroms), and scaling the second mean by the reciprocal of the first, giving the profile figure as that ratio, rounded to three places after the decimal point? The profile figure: 0.983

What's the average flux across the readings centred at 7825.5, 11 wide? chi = 15.1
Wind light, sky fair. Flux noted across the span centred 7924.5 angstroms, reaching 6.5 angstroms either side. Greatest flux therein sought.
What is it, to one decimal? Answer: 17.0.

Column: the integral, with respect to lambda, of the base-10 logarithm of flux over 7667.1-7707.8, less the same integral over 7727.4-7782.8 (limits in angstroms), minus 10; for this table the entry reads -28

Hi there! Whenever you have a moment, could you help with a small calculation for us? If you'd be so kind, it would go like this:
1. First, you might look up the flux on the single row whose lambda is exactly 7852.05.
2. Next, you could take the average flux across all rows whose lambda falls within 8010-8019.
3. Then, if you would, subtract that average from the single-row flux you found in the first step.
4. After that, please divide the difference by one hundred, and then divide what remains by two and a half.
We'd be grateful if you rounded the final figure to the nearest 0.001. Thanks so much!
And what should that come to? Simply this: 0.002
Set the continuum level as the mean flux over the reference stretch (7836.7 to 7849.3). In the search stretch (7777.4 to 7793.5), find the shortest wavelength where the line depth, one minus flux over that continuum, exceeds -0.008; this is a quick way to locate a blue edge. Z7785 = 7780.06 angstroms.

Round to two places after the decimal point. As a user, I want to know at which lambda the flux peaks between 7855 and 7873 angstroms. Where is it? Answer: 7855.67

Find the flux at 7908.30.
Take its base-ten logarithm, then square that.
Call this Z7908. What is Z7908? 1.39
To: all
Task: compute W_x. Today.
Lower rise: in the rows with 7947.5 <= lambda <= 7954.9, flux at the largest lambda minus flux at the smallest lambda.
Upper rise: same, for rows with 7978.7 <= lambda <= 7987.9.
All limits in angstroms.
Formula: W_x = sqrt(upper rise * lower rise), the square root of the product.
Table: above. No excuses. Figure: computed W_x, 1.0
